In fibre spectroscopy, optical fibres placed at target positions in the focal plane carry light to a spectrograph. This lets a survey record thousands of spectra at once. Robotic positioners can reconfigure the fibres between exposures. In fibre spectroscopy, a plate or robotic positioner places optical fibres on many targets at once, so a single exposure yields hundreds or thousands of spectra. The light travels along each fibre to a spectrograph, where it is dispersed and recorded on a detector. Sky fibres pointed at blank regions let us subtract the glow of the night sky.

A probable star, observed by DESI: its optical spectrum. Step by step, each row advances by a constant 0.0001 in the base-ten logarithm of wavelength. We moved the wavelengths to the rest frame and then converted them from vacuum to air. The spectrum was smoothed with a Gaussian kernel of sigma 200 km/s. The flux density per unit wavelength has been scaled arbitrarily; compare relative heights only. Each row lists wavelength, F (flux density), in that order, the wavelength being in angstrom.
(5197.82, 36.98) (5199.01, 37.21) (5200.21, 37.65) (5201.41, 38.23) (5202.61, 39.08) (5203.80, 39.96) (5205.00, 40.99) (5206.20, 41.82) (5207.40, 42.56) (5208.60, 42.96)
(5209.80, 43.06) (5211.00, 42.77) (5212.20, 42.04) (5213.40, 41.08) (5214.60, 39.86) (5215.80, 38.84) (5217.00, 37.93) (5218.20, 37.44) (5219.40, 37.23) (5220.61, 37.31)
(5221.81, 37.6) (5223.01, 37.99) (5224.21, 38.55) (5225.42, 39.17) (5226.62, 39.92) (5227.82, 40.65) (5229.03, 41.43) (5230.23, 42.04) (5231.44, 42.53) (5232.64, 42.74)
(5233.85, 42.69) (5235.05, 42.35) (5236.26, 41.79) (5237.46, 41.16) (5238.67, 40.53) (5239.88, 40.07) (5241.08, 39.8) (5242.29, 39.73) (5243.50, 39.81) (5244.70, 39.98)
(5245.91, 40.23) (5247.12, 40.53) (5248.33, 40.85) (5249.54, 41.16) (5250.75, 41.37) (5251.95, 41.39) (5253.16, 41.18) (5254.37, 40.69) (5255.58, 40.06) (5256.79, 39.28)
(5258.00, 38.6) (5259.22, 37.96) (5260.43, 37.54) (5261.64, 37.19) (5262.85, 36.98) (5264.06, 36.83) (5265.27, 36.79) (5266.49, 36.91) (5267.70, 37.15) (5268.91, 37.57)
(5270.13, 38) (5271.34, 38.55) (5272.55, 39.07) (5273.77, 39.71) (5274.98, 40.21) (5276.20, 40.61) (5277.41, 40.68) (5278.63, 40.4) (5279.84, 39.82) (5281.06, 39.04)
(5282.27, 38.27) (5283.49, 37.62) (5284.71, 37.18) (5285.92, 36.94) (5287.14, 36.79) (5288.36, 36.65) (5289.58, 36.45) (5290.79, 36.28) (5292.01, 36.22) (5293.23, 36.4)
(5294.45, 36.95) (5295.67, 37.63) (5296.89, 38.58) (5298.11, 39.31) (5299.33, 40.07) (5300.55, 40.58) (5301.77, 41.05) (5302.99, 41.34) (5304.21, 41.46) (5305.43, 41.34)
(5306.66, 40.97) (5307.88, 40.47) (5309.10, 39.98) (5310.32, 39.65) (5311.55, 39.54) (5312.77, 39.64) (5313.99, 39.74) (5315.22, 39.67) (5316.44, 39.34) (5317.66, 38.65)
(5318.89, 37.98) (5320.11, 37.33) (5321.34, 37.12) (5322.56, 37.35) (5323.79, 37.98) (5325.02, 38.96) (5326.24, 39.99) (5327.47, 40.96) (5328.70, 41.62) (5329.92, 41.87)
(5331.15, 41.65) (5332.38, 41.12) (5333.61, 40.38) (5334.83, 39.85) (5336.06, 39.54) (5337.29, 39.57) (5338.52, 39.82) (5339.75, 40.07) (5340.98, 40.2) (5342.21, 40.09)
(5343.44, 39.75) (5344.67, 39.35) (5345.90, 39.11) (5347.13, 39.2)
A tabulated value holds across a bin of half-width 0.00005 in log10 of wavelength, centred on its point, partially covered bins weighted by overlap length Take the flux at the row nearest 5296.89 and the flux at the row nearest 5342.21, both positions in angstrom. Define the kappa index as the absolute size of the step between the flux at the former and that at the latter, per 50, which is 0.030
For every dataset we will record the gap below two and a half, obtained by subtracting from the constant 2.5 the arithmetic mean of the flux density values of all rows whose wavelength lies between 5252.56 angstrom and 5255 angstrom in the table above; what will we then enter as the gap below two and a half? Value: -38.4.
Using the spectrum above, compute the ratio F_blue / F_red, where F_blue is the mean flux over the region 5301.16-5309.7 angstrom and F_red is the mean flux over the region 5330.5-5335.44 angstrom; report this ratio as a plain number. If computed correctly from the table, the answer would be 1.00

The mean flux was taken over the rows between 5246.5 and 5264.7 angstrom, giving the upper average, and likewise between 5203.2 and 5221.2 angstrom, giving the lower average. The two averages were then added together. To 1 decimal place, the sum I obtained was 79.8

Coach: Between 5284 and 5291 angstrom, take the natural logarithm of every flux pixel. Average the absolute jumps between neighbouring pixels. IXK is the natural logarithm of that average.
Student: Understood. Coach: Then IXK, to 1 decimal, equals -5.3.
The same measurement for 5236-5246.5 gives -4.8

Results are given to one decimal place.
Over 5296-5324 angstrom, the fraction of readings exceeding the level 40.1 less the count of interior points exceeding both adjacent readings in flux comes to -1.7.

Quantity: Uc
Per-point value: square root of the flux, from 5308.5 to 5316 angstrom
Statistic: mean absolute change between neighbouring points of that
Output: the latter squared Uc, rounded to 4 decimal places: 0.0001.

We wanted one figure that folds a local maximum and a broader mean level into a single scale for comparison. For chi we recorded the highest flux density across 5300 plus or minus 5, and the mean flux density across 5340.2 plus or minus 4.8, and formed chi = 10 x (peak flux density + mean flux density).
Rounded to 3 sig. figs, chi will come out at 813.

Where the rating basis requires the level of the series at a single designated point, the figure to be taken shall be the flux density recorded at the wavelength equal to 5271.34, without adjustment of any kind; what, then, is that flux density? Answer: 38.55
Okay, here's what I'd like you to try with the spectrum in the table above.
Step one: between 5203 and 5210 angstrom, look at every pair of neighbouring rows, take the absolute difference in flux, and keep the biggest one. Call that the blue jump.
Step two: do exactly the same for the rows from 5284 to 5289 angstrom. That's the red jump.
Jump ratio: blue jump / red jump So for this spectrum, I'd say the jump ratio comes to 4.3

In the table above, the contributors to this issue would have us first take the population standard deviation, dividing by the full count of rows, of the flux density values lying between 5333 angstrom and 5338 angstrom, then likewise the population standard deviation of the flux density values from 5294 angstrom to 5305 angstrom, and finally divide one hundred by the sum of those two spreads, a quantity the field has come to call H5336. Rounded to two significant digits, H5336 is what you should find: 53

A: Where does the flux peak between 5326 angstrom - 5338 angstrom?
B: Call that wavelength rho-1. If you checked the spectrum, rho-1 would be 5329.92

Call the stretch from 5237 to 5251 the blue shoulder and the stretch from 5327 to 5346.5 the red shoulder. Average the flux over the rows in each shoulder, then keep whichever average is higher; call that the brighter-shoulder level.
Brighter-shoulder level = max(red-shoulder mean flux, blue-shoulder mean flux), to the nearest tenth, 40.4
